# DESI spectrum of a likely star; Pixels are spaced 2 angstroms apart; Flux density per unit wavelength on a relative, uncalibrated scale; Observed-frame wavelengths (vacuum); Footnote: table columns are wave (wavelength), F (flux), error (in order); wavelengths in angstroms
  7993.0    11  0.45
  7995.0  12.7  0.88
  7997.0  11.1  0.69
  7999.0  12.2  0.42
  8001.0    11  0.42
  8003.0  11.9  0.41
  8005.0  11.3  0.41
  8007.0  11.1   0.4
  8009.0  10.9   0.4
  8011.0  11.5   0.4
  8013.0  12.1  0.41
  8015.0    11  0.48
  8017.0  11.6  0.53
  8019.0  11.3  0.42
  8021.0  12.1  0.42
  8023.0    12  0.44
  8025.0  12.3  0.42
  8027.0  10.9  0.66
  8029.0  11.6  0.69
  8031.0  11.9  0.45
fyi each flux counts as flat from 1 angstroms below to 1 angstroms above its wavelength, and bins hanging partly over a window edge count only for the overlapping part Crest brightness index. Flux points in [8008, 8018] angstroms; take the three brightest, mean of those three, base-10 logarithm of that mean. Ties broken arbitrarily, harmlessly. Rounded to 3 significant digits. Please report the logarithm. 1.07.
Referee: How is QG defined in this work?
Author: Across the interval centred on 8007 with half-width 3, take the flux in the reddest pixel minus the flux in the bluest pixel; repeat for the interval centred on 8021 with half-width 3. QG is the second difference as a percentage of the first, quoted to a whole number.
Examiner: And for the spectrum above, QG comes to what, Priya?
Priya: -175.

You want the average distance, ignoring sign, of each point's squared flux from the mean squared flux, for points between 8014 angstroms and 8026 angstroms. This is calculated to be 10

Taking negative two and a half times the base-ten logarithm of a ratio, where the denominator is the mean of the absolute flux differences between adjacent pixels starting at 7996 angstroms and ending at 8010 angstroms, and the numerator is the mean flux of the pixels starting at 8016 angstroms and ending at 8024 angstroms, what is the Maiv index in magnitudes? -3.06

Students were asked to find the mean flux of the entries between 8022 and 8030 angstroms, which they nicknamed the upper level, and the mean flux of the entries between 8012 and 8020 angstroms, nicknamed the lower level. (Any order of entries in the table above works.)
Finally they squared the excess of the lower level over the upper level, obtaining 0.04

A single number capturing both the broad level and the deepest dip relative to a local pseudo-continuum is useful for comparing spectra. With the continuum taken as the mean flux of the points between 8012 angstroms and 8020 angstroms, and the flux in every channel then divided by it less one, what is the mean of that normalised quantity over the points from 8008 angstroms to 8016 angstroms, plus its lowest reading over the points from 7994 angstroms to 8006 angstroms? -0.054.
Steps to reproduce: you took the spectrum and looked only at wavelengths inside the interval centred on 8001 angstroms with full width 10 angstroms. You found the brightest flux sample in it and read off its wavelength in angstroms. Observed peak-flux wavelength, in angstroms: 7999.0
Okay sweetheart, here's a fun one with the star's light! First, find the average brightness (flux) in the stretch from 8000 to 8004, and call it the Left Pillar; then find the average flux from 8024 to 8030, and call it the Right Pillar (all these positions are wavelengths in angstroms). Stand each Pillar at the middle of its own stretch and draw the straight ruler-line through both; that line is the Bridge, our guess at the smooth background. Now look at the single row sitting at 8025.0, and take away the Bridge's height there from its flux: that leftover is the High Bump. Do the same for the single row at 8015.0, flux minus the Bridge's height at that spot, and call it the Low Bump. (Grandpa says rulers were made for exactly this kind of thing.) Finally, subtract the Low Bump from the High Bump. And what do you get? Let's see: 1.2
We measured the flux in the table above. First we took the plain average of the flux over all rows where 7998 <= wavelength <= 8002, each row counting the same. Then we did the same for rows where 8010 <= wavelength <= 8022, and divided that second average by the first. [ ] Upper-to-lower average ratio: 1.000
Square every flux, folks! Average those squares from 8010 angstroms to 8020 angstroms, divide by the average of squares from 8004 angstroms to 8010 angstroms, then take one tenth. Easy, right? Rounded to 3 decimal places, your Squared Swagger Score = 0.107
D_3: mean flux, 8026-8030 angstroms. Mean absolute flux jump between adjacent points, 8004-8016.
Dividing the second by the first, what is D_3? 0.048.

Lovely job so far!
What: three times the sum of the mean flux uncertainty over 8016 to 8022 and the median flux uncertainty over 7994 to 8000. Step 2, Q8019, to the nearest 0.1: 3.4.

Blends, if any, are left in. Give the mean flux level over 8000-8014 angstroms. 11.4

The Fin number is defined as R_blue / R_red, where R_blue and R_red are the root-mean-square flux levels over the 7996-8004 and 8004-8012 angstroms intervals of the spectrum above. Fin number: 1.03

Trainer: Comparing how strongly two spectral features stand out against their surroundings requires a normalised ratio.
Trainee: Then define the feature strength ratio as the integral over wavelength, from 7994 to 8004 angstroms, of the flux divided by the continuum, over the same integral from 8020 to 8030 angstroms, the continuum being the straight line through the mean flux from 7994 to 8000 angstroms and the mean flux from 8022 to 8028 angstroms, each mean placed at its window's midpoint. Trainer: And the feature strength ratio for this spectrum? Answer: 0.98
